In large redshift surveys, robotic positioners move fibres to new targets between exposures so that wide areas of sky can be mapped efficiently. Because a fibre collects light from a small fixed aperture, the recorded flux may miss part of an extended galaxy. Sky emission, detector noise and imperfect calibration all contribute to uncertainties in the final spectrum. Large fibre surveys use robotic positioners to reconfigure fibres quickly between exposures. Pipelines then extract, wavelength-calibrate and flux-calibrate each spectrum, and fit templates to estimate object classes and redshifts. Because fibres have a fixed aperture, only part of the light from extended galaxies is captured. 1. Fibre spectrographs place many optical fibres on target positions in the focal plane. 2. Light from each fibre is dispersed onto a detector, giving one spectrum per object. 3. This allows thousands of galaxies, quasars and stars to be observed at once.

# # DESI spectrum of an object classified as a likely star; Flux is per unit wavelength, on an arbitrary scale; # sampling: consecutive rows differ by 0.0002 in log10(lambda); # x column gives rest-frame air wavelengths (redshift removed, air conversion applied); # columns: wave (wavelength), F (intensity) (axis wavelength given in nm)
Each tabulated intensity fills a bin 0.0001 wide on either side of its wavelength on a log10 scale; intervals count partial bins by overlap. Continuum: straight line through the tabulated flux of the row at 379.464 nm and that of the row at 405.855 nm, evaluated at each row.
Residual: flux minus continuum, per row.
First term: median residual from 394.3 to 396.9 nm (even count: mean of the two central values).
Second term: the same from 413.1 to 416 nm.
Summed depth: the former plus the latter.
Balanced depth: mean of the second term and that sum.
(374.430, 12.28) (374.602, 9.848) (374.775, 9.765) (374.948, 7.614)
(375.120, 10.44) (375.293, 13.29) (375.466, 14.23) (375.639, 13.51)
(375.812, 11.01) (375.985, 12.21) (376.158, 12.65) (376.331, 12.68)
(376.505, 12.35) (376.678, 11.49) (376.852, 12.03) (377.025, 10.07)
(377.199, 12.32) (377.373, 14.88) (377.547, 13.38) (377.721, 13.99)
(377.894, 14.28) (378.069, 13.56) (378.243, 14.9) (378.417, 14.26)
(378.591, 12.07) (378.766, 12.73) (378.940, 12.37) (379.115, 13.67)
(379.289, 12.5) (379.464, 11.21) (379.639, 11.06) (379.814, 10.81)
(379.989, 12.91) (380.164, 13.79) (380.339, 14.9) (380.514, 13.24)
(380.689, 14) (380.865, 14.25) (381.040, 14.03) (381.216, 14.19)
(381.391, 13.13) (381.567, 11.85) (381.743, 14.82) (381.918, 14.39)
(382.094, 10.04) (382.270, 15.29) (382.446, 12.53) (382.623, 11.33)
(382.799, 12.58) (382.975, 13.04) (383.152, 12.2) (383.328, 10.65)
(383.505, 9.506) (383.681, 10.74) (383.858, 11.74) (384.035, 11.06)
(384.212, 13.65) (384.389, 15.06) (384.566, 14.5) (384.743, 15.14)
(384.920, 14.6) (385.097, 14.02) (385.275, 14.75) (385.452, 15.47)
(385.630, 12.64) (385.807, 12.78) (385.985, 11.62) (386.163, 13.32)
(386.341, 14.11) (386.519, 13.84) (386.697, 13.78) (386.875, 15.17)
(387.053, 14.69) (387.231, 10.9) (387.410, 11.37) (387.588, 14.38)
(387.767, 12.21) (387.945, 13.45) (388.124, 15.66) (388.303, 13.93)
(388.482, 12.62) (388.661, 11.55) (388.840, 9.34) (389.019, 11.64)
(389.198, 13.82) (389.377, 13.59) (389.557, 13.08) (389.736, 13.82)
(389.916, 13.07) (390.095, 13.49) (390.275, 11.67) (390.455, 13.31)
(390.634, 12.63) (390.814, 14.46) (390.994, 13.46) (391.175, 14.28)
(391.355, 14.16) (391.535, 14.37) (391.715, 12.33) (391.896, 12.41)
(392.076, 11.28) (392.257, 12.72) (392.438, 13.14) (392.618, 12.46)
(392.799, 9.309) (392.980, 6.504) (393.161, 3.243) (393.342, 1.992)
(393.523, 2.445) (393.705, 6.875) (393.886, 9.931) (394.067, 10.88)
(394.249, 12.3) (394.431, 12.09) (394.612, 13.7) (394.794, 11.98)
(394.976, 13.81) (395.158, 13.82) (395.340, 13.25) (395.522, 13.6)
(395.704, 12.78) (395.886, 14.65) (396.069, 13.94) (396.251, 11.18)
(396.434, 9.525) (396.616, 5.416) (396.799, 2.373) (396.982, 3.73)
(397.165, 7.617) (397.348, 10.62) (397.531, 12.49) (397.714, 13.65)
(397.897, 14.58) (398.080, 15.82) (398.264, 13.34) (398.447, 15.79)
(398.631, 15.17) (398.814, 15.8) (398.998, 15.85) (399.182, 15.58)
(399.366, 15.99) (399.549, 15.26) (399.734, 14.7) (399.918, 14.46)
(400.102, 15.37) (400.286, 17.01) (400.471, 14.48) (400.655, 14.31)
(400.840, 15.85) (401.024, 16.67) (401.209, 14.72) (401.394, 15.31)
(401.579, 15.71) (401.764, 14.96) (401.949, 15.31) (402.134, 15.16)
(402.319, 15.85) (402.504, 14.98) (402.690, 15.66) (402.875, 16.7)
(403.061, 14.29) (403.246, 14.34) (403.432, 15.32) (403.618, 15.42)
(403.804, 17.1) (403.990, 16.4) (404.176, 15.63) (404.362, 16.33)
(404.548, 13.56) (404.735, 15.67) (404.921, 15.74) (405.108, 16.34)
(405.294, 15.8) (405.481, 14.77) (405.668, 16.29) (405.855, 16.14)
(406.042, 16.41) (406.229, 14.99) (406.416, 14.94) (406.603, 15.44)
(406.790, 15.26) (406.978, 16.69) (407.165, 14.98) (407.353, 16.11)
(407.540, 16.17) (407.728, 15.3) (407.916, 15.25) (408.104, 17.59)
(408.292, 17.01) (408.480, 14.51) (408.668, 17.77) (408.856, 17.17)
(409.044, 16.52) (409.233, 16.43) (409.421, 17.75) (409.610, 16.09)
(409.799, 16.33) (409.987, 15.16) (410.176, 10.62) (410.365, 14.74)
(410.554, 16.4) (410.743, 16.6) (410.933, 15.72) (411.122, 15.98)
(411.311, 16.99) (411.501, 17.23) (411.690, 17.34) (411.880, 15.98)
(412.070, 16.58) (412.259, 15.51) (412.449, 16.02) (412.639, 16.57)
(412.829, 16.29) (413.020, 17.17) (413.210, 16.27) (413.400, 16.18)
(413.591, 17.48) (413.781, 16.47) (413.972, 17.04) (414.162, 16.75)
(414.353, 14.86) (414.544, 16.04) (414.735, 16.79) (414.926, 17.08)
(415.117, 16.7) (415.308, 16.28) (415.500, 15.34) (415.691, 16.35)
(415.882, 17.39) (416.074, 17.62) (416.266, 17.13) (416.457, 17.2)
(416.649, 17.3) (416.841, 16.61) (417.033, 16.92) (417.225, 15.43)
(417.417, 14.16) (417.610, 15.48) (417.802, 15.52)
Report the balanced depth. -1.8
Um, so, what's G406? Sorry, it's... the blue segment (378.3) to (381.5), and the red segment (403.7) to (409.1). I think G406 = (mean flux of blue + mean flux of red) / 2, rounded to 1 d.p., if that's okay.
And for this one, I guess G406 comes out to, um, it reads 14.5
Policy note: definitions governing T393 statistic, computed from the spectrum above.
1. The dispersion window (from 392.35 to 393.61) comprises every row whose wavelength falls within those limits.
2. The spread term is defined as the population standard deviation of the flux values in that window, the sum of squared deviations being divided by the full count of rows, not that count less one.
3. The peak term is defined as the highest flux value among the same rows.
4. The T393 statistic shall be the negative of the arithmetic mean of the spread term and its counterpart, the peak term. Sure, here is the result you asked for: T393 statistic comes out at -8.75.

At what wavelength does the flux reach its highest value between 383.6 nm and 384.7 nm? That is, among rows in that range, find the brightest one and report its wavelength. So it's 384.389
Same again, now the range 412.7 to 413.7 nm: 413.591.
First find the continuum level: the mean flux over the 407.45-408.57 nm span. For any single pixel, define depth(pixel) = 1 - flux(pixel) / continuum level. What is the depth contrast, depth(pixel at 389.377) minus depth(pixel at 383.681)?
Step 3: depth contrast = -0.18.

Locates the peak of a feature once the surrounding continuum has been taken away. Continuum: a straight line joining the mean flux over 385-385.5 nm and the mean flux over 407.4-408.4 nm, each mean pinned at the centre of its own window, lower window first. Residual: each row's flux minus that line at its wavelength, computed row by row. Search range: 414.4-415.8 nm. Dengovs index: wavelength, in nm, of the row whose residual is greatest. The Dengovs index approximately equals 414.926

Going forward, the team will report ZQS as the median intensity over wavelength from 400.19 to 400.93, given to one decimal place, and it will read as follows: 15.2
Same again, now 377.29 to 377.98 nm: 14.1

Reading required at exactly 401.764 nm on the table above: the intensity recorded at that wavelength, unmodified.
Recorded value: 14.96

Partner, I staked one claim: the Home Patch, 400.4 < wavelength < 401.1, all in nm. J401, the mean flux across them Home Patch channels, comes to 15.3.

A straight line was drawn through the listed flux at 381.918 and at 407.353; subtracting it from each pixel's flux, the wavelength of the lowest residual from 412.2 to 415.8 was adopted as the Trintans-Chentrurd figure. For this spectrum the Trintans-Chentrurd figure 414.353 nm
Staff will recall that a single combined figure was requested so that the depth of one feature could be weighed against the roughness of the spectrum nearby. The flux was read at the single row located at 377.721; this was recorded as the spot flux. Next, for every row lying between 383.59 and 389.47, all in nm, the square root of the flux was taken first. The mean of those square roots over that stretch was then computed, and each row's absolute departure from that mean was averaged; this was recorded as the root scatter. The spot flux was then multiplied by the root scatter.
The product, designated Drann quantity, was 2.6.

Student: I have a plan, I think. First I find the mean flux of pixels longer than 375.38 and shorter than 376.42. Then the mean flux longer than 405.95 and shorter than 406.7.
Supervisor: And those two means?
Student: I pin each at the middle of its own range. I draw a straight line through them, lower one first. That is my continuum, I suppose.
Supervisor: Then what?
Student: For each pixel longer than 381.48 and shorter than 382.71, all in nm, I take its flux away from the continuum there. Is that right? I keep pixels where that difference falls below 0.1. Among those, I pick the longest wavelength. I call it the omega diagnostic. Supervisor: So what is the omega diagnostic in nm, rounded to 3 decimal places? 382.270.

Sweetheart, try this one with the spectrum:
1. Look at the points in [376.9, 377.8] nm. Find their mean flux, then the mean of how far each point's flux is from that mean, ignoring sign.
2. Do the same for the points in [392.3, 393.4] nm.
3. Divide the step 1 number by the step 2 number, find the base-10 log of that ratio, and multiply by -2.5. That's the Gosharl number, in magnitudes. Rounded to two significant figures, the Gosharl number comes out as 1.1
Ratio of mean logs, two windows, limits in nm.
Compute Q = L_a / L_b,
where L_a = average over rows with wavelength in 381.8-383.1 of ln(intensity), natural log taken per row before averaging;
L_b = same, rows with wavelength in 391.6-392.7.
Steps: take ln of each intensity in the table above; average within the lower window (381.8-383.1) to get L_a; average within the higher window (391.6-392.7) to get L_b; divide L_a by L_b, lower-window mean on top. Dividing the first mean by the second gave 1.01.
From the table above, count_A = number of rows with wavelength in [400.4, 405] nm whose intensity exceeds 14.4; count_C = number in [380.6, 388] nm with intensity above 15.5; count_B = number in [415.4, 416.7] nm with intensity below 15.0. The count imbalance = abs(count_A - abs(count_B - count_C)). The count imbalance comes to 21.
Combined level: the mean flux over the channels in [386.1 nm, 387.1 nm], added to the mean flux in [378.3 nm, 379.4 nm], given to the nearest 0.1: 27.1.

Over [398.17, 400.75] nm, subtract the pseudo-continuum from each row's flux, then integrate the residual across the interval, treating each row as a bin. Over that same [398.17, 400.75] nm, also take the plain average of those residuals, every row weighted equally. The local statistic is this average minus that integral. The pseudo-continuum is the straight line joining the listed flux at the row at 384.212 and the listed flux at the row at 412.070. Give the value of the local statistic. 0.0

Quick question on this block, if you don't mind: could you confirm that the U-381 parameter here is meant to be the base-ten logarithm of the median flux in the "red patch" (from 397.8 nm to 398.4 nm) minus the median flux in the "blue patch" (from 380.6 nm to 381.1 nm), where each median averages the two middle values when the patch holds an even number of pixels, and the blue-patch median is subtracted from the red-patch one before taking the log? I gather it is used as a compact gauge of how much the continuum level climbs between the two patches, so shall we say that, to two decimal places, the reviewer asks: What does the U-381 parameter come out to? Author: -0.26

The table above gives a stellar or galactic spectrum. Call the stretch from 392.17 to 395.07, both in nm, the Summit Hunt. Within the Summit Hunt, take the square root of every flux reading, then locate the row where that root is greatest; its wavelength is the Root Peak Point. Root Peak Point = 394.976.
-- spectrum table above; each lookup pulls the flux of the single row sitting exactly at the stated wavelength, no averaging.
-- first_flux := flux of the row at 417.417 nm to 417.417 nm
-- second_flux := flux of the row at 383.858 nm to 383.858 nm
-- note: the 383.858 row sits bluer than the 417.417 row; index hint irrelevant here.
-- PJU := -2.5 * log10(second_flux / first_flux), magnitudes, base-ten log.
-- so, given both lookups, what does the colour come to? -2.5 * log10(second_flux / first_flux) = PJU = 0.2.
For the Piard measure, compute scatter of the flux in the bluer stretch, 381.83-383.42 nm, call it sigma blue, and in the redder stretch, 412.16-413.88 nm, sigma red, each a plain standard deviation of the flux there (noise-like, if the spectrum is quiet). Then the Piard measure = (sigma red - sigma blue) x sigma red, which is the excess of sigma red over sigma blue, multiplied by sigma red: -0.6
